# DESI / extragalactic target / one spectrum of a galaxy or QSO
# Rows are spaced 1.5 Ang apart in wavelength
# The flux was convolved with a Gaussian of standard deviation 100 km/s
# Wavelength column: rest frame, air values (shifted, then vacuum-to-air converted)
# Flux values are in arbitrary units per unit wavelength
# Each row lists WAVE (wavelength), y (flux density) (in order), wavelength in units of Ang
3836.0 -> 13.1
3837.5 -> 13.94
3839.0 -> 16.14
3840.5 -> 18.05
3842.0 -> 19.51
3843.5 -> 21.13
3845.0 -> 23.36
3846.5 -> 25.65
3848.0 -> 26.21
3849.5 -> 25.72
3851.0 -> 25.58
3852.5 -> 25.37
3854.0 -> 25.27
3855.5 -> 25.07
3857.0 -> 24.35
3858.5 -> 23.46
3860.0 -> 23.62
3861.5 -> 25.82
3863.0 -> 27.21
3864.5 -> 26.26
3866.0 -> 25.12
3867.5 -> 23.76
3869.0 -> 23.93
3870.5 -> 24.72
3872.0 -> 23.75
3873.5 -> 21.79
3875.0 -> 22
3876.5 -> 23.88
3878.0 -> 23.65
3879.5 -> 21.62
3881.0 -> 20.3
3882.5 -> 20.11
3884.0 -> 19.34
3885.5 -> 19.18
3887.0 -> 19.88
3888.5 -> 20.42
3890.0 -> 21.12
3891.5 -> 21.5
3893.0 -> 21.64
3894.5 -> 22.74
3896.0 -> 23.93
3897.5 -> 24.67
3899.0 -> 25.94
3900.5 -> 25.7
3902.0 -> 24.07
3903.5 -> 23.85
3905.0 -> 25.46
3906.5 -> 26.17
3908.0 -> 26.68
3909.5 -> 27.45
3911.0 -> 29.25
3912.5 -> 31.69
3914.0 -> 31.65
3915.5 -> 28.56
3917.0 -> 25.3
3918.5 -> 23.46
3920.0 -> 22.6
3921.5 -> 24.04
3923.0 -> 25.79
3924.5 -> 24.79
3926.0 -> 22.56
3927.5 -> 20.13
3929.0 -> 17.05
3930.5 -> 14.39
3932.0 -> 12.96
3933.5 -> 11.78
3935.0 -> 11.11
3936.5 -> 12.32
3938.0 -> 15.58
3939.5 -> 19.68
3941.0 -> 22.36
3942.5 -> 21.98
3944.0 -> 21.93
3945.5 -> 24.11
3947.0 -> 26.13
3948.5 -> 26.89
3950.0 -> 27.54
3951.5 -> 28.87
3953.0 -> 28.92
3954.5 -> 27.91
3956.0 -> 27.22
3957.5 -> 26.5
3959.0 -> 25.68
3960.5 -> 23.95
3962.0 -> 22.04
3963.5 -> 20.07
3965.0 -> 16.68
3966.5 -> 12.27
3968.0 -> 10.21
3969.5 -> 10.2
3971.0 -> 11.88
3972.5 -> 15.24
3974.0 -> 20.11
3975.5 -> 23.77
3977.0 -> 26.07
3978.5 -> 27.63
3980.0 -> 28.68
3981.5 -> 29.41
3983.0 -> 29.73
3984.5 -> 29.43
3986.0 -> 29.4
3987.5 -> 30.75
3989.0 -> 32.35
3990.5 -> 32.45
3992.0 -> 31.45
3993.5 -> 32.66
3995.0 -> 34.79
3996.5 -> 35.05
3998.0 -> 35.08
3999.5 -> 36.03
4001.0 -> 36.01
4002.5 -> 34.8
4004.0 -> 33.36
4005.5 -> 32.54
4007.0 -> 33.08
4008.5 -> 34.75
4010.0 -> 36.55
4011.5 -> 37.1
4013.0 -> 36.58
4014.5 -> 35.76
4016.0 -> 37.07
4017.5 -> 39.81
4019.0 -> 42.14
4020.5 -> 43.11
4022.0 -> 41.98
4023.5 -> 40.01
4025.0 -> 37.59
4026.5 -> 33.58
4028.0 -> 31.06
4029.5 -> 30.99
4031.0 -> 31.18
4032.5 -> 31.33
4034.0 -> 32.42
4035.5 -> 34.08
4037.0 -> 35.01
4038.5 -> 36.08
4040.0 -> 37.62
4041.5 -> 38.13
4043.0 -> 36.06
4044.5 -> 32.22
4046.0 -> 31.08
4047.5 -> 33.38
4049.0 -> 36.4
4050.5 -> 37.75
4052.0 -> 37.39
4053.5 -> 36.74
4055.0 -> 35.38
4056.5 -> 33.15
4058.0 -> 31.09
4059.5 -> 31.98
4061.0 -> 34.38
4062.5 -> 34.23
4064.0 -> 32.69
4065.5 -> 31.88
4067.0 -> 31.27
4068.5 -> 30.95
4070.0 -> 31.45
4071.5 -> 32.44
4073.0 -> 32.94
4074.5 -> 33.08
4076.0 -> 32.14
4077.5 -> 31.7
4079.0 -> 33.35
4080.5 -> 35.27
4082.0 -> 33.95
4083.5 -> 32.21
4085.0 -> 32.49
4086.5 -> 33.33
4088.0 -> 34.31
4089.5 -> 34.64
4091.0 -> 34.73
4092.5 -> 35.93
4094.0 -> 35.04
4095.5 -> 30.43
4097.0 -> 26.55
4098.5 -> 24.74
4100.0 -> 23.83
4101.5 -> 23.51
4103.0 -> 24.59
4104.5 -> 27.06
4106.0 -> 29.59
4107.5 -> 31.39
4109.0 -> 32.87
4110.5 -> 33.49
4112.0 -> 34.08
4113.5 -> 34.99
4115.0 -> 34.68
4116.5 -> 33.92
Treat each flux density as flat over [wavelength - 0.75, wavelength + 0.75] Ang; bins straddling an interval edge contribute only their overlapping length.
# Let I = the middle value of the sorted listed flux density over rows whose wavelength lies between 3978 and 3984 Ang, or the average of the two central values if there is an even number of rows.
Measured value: 29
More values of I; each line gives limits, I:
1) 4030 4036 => 32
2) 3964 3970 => 11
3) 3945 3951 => 27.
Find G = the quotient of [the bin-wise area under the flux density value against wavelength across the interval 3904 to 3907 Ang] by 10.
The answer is 8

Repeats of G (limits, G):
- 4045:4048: 10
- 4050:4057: 25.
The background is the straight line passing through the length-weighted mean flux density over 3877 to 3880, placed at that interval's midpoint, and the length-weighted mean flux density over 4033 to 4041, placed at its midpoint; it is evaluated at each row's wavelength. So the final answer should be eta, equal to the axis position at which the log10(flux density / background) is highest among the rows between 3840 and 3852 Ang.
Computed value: 3848.0 Ang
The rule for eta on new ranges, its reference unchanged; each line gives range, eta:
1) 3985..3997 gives 3996.5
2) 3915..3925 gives 3915.5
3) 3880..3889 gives 3881.0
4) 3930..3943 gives 3941.0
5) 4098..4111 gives 4110.5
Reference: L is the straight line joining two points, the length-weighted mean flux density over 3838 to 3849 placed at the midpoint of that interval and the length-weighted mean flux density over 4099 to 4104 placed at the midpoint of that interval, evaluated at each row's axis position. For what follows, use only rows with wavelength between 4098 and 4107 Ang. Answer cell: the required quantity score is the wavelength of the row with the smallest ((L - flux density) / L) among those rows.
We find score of 4106.0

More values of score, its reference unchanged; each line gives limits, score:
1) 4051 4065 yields 4052.0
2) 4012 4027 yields 4020.5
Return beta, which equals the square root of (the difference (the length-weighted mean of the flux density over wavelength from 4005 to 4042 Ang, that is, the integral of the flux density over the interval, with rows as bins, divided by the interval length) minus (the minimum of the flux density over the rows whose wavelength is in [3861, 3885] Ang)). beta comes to 4.08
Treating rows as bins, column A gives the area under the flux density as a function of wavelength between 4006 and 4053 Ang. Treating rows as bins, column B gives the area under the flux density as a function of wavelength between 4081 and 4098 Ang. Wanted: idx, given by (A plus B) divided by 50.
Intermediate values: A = 1684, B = 560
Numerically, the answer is 45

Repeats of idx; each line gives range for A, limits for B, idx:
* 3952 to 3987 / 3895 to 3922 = 30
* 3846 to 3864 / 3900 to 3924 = 22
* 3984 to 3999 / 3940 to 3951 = 15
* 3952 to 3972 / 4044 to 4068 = 24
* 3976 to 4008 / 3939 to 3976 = 36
